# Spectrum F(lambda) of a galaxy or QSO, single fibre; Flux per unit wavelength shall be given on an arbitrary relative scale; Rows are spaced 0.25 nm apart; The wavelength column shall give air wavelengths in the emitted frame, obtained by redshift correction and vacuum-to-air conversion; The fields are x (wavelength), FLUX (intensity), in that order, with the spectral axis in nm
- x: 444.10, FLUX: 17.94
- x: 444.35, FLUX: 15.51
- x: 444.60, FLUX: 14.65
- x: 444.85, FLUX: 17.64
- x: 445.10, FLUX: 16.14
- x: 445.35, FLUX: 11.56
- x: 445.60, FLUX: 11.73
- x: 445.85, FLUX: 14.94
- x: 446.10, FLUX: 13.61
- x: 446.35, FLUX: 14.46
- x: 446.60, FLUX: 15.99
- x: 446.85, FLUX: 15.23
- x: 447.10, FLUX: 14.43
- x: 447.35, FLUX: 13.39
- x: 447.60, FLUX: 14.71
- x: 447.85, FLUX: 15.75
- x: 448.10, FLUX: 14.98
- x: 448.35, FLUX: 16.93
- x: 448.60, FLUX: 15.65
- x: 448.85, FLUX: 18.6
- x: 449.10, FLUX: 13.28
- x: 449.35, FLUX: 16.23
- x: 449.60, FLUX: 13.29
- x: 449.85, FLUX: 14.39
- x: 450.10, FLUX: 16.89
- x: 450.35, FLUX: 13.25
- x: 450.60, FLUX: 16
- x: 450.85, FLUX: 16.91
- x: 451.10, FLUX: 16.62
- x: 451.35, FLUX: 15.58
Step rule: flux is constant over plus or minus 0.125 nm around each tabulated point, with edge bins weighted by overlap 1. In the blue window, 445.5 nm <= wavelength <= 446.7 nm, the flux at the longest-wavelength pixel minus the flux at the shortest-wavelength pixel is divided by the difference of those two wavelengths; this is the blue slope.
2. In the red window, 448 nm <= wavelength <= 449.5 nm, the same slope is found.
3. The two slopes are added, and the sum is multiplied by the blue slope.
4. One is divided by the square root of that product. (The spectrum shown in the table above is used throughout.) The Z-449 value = 0.2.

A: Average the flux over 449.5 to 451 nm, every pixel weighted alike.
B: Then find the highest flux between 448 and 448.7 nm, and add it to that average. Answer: 32.1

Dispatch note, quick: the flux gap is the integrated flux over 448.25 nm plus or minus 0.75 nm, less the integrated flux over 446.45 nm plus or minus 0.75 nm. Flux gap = 2.0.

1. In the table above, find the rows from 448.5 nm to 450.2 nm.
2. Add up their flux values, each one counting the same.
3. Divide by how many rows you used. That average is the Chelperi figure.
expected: 15.5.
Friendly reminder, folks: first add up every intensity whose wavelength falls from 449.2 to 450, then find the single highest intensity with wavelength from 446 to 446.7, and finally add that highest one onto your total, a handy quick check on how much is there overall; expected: 59.9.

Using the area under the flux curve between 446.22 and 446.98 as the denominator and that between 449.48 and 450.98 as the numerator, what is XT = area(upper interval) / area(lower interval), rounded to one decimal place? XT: 2.0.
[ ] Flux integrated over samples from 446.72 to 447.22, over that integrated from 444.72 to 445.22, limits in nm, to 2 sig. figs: 0.88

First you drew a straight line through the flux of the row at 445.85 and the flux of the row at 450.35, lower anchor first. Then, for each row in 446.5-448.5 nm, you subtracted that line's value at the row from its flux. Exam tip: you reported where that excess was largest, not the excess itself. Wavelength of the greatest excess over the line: 448.35 nm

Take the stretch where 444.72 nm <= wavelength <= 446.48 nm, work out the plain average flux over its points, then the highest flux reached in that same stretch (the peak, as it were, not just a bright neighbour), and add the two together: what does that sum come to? 31.9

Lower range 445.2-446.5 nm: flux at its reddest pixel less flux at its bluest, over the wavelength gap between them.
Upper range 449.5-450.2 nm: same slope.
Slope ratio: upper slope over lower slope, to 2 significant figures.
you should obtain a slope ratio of 2.5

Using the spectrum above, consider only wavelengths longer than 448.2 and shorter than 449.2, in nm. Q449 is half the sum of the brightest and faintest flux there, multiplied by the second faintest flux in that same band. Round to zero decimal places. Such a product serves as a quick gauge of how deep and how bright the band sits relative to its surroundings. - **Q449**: 249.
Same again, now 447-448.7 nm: 219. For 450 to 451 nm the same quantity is 241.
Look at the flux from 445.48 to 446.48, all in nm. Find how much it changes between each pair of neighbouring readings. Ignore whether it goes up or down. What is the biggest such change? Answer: 3.2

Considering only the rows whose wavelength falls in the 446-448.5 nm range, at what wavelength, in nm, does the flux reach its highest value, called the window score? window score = 448.35 nm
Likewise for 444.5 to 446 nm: 444.85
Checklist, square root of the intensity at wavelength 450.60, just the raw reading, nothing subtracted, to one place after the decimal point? 4.0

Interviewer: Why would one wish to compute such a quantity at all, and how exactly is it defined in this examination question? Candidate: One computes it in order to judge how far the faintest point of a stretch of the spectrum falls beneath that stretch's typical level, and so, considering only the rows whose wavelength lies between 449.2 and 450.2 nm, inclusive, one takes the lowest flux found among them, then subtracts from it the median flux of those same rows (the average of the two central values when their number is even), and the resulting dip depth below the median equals -2.0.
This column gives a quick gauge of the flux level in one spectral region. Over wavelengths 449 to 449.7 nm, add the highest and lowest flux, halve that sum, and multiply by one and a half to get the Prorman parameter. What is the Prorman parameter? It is 22.1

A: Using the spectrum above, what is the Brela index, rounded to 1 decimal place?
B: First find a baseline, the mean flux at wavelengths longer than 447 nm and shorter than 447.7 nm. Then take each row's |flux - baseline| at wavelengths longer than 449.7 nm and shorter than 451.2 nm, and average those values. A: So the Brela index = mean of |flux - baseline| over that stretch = 1.8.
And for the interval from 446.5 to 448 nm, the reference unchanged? 1.0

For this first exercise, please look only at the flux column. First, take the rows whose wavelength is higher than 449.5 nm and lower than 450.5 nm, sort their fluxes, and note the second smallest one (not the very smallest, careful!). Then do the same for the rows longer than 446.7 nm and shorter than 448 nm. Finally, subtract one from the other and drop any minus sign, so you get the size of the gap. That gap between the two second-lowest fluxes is 1.1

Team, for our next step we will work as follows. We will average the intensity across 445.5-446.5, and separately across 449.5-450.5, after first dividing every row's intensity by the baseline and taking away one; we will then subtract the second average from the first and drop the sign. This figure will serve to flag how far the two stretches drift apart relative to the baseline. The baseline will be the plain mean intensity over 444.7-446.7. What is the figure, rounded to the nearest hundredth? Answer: 0.05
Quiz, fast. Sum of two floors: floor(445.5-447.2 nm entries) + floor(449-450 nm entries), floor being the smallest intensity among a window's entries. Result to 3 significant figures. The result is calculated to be 25.0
